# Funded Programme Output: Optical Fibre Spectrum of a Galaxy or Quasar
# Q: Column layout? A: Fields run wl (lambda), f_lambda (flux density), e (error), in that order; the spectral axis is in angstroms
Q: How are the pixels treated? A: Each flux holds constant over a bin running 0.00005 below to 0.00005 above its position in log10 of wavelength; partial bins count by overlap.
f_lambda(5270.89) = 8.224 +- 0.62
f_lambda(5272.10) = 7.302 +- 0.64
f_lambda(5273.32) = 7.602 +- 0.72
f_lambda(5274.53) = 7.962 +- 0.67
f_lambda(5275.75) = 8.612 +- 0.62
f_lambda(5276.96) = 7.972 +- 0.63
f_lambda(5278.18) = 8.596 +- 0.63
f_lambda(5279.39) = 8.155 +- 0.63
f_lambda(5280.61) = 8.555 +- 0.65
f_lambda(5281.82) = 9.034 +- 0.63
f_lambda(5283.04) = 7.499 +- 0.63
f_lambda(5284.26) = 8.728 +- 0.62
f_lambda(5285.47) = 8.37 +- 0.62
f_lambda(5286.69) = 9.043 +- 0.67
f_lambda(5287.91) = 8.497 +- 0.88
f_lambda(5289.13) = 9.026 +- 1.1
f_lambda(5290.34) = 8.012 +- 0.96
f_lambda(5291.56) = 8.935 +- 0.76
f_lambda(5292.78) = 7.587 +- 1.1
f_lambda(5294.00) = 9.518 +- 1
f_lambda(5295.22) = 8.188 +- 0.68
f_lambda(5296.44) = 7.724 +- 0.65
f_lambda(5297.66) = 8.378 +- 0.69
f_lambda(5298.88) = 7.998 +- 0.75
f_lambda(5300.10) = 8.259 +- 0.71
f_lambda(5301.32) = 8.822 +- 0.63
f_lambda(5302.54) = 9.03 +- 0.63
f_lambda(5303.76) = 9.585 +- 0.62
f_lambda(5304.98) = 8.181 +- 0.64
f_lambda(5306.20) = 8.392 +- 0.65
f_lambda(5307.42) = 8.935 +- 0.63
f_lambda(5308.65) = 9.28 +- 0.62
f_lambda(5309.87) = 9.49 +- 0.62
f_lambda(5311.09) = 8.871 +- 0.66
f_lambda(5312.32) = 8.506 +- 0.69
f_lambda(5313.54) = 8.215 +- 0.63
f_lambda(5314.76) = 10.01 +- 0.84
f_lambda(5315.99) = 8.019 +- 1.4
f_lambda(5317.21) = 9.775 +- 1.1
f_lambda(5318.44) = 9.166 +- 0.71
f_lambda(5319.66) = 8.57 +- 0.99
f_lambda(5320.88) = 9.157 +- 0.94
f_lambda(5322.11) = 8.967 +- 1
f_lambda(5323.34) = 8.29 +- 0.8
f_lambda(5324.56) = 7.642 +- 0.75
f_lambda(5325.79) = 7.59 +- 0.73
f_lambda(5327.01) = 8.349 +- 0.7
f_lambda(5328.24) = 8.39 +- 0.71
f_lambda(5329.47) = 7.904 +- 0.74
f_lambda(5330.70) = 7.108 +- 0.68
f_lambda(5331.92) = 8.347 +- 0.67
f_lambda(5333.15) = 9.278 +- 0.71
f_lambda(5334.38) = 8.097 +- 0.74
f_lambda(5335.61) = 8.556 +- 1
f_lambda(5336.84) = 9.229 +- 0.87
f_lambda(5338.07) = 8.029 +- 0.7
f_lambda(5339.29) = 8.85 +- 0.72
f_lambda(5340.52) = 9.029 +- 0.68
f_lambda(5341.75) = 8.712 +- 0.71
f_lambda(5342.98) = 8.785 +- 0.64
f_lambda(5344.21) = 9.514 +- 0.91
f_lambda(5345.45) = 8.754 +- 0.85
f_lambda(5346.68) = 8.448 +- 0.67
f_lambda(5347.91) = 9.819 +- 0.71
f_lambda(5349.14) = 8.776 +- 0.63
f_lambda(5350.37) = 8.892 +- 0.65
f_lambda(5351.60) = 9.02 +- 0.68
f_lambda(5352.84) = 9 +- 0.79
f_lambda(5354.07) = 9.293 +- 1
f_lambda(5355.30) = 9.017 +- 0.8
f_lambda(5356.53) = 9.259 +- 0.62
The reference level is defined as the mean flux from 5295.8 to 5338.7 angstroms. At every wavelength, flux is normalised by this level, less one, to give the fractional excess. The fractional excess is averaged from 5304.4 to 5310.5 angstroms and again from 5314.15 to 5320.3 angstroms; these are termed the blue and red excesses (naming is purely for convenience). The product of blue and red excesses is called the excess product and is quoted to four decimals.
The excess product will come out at 0.0020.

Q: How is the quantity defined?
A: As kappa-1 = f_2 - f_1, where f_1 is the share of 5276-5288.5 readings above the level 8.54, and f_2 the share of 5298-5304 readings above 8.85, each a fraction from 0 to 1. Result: -0.10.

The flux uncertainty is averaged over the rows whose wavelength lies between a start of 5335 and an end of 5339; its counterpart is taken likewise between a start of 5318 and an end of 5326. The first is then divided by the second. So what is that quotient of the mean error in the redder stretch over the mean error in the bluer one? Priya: 1.0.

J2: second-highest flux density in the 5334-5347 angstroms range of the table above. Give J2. 9.229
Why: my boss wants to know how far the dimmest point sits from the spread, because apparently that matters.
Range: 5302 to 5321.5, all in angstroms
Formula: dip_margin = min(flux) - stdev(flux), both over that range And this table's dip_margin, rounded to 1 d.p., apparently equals 7.4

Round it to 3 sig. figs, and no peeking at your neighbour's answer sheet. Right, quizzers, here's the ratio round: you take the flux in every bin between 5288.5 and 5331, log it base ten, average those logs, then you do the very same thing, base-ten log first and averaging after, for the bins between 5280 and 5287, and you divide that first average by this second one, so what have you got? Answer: 1.00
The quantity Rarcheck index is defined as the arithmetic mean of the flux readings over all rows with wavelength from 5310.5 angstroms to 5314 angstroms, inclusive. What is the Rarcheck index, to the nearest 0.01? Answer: 8.53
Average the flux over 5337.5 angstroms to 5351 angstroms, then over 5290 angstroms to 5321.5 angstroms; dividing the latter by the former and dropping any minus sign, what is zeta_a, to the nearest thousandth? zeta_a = 0.982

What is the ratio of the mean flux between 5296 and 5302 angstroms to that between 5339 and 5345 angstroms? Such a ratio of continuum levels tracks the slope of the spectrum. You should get 0.92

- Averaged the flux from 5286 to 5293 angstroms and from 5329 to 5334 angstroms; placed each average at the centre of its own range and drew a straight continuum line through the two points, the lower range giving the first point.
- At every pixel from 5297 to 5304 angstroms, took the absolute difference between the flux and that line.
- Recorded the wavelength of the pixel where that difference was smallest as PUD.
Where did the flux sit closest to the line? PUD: 5297.66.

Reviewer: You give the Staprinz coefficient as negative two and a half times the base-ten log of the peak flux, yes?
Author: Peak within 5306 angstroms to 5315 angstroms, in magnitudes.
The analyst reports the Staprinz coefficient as -2.501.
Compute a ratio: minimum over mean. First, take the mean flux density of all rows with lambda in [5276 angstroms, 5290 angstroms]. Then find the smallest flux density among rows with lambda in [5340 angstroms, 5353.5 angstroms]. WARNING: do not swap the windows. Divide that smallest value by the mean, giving 0.99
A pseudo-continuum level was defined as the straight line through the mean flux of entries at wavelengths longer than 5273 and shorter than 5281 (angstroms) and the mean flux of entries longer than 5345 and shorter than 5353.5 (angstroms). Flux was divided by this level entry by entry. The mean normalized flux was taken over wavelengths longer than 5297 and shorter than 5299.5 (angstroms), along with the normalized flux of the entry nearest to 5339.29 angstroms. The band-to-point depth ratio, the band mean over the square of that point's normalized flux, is 0.97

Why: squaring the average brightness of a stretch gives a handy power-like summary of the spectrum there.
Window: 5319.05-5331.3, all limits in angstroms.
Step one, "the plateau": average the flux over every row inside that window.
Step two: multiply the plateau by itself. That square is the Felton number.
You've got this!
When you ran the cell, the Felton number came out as 67.2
